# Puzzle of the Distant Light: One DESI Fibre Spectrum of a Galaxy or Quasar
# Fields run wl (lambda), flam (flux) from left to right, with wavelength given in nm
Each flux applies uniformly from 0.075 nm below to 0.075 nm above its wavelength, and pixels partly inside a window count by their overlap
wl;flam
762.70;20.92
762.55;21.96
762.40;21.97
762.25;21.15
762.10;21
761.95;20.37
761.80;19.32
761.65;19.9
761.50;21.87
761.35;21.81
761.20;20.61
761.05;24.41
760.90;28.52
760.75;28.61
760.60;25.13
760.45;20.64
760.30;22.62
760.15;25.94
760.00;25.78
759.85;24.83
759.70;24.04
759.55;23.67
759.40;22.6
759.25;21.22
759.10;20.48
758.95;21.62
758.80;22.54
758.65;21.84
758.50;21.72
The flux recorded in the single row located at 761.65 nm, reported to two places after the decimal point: 19.90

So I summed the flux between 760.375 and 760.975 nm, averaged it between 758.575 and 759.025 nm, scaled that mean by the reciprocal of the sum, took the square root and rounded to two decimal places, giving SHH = 0.46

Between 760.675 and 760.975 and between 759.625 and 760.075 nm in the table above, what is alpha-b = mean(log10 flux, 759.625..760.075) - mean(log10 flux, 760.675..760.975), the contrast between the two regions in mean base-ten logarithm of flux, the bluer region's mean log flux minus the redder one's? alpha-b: -0.06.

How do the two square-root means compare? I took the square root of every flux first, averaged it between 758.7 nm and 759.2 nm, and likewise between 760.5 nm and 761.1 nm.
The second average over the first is 1.11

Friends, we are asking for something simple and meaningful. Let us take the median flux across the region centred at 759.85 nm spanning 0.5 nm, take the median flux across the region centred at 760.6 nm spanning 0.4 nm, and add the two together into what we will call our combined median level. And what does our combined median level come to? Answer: 50.0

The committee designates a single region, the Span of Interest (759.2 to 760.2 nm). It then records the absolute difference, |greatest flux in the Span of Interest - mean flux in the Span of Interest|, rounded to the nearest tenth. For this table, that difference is 1.9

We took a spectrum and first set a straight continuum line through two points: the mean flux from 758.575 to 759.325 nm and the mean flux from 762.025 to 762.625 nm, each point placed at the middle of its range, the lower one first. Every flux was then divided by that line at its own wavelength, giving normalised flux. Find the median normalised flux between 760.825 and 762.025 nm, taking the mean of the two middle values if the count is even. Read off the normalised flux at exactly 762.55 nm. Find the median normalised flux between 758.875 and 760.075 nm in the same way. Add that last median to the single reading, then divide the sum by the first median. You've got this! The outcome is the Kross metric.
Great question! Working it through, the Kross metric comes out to 2.1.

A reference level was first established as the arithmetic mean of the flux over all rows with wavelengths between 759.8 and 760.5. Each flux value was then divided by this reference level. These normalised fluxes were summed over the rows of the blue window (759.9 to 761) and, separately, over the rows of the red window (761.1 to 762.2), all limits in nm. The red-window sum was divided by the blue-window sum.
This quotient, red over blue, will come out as 0.82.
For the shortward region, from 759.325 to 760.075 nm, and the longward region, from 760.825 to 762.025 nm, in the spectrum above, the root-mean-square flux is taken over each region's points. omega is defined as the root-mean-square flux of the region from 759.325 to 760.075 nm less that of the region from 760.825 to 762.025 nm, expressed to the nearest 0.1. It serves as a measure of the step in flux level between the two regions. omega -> 1.9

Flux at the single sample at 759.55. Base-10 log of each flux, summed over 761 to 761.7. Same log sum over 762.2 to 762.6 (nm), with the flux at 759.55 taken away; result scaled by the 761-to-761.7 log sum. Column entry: -2.9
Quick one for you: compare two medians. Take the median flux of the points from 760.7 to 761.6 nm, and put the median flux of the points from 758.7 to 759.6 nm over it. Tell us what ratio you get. 0.95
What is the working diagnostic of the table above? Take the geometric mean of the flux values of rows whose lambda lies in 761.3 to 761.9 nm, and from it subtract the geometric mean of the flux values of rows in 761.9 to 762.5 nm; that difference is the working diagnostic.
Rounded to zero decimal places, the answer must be 0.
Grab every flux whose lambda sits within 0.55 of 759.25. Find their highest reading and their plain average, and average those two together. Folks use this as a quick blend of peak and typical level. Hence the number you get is 23.2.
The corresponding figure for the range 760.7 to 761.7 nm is 26.1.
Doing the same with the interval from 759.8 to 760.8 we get 26.7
